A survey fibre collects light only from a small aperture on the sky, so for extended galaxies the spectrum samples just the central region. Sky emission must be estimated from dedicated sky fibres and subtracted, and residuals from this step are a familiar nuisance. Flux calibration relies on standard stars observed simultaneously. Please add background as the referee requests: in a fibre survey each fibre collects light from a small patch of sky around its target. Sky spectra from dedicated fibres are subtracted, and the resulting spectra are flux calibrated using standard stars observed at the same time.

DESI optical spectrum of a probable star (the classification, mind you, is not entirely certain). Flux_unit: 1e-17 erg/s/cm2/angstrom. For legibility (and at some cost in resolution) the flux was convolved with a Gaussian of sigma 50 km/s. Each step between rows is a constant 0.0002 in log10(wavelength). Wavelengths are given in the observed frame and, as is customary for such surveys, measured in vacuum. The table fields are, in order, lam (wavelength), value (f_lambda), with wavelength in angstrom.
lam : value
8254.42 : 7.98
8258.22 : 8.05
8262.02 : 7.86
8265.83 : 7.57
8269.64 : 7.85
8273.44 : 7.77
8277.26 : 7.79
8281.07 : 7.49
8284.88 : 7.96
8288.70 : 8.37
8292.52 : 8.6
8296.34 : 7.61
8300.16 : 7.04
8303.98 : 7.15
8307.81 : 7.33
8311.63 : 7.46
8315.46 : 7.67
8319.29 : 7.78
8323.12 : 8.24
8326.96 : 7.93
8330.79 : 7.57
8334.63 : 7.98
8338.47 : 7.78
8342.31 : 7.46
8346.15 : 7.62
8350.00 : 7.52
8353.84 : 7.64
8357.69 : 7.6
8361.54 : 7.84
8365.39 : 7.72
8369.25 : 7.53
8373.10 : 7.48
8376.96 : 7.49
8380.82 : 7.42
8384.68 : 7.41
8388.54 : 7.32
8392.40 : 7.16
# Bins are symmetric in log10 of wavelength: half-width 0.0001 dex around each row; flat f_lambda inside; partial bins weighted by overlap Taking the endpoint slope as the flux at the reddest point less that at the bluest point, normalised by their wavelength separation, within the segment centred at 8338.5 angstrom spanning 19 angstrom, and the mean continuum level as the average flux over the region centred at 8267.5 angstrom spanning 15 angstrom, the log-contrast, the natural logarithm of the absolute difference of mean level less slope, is 2.05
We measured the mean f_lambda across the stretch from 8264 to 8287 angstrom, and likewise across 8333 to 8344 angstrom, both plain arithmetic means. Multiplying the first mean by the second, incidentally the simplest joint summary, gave 59.9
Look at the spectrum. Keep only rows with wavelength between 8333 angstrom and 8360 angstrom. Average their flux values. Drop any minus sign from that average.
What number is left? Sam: 7.66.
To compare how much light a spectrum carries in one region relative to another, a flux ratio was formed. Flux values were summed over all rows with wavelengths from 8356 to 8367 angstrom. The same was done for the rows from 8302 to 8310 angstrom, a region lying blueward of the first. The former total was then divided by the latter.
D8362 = 1.6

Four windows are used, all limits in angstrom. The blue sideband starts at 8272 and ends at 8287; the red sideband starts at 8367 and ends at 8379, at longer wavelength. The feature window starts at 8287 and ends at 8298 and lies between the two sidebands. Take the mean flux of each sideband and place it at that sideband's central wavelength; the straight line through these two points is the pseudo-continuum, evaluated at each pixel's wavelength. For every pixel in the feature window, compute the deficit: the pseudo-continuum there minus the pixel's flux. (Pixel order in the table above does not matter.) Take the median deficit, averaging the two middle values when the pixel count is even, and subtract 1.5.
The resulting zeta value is -2.14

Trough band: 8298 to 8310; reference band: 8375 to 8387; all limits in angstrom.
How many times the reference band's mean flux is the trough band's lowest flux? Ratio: 0.95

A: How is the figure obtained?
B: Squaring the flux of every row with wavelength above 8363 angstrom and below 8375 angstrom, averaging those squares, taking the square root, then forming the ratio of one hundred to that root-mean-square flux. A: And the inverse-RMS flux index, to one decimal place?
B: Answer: 13.2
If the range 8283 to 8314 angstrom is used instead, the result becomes 13.0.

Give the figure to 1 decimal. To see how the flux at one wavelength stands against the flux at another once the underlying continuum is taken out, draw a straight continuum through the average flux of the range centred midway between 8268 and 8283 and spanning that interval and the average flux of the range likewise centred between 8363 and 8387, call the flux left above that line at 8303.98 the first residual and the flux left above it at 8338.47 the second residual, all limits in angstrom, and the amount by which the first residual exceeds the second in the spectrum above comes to -0.7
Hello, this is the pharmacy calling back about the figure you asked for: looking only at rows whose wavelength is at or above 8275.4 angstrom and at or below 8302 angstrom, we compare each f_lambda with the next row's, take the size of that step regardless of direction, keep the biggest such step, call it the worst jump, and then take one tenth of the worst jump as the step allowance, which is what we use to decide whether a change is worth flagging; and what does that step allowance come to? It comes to 0.099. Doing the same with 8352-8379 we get 0.024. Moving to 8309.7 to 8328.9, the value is 0.046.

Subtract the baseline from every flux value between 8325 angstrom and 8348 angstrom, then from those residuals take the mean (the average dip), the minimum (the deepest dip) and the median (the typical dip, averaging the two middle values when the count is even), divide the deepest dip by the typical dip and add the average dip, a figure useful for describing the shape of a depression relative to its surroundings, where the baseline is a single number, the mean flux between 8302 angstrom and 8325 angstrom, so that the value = -1.4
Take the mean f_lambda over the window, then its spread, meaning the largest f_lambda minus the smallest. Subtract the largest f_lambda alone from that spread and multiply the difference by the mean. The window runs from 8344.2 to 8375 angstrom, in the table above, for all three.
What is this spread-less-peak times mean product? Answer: -57.0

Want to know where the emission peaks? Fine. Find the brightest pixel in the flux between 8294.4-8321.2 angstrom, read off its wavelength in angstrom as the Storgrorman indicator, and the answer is 8319.29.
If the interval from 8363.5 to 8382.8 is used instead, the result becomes 8365.39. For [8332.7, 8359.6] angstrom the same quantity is 8334.63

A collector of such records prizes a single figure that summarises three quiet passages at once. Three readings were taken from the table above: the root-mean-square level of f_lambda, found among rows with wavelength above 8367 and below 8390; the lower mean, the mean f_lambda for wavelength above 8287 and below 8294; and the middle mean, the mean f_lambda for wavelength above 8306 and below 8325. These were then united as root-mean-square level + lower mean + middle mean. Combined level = 23.6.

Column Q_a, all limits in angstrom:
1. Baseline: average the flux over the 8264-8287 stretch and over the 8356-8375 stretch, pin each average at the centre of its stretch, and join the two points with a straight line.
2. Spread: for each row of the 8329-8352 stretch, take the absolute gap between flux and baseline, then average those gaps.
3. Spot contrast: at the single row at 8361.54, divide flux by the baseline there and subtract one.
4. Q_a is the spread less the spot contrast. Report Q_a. 0.12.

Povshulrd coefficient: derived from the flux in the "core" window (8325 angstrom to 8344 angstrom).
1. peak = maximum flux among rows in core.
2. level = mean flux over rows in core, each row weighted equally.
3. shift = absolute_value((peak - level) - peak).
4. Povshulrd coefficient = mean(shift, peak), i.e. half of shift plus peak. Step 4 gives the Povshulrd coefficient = 7.86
